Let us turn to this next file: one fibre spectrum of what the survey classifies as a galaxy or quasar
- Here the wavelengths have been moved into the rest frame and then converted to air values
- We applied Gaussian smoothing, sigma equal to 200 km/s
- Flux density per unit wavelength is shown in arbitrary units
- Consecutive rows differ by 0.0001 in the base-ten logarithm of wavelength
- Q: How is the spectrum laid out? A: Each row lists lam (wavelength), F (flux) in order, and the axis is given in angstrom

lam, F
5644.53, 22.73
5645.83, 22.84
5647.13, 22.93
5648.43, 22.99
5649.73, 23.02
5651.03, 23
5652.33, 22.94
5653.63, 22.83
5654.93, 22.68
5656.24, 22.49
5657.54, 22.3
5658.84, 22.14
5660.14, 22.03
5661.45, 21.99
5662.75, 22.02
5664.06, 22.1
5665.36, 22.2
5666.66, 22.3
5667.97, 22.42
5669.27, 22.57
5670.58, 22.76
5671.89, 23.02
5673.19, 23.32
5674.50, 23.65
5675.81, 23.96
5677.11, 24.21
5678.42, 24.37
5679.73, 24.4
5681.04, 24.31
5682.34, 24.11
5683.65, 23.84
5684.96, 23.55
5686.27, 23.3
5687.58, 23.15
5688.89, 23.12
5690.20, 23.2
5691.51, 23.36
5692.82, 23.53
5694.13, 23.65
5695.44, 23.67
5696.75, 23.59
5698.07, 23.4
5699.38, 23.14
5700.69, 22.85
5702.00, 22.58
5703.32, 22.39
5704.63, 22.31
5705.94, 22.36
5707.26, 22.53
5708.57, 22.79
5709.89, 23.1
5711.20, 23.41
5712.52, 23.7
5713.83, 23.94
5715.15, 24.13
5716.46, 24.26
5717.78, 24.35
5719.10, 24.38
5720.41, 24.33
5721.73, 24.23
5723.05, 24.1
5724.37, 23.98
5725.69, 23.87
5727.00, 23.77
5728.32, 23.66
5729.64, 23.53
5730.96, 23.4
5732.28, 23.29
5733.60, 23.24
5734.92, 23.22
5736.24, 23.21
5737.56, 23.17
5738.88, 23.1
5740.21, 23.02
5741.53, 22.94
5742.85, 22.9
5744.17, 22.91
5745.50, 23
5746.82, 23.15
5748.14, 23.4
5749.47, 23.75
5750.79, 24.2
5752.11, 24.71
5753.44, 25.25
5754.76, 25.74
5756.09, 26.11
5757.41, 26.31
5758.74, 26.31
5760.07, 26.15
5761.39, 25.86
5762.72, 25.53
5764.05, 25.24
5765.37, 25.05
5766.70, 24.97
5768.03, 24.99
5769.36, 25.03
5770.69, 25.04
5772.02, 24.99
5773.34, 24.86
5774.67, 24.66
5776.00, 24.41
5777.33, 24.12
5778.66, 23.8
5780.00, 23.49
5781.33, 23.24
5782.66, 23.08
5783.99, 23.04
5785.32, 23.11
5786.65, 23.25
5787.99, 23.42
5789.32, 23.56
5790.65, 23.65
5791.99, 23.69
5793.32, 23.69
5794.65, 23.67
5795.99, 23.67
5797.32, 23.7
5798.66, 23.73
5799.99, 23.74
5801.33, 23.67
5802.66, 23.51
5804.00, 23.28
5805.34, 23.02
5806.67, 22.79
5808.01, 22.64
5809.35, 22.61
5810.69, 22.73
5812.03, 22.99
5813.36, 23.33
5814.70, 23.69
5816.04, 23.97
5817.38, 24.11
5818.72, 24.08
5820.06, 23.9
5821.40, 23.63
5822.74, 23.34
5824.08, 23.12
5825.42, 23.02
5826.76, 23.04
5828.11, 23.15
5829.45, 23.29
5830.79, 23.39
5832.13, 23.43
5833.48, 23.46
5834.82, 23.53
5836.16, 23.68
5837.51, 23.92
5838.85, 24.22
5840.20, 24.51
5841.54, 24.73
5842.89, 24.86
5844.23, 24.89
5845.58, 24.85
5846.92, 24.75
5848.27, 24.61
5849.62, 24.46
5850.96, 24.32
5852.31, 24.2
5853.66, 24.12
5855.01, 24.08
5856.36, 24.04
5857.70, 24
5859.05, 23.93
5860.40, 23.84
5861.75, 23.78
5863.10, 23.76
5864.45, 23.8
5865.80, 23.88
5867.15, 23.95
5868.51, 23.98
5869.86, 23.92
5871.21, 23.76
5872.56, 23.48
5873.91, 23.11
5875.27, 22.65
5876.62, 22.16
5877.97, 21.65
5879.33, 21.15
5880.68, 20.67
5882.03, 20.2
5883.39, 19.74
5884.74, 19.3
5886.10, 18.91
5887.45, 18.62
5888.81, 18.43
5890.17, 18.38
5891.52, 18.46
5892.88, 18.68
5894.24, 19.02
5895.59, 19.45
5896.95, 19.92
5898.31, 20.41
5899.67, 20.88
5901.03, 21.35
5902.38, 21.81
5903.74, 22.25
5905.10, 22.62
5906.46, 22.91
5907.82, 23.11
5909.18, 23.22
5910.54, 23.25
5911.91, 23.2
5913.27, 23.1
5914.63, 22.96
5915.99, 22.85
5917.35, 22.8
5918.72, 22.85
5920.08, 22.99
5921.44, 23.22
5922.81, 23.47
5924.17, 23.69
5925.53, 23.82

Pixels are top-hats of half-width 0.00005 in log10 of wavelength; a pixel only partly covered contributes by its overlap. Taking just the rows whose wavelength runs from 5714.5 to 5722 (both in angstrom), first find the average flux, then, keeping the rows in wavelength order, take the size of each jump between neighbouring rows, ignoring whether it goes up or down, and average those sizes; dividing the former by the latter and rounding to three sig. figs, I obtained 304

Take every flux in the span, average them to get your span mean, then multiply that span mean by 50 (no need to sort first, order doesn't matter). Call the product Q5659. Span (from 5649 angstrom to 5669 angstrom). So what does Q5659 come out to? 1122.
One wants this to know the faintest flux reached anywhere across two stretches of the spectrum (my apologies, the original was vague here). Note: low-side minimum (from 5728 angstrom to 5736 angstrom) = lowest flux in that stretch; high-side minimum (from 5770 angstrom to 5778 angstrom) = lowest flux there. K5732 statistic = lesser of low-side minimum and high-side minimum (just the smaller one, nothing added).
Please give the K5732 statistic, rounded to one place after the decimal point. 23.2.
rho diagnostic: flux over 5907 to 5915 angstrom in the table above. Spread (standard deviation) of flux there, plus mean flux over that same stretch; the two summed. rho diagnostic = 23.2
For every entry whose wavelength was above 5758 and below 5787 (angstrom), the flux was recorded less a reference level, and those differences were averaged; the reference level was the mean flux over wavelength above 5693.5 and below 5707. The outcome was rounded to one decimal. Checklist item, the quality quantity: 1.6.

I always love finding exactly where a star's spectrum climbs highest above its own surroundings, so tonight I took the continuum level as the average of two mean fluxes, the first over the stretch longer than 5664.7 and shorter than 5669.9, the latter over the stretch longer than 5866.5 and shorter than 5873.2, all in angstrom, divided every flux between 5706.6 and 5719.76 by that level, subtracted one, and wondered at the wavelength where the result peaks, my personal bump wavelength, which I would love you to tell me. 5719.10 angstrom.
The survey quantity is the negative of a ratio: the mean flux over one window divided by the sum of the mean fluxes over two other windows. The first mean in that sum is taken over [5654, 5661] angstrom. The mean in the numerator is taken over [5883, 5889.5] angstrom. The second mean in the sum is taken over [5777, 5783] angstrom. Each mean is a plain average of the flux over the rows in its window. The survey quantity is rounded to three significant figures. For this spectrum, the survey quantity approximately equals -0.414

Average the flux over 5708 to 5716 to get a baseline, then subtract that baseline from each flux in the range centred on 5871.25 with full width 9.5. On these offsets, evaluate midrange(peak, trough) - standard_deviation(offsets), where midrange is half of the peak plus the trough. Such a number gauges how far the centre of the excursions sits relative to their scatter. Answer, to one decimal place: -0.7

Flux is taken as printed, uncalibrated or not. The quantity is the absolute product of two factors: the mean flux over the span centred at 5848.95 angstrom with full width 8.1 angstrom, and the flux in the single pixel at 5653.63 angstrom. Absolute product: 560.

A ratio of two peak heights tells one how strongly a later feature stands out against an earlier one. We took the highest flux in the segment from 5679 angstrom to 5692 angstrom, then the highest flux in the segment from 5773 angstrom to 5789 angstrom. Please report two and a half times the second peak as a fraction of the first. 2.55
